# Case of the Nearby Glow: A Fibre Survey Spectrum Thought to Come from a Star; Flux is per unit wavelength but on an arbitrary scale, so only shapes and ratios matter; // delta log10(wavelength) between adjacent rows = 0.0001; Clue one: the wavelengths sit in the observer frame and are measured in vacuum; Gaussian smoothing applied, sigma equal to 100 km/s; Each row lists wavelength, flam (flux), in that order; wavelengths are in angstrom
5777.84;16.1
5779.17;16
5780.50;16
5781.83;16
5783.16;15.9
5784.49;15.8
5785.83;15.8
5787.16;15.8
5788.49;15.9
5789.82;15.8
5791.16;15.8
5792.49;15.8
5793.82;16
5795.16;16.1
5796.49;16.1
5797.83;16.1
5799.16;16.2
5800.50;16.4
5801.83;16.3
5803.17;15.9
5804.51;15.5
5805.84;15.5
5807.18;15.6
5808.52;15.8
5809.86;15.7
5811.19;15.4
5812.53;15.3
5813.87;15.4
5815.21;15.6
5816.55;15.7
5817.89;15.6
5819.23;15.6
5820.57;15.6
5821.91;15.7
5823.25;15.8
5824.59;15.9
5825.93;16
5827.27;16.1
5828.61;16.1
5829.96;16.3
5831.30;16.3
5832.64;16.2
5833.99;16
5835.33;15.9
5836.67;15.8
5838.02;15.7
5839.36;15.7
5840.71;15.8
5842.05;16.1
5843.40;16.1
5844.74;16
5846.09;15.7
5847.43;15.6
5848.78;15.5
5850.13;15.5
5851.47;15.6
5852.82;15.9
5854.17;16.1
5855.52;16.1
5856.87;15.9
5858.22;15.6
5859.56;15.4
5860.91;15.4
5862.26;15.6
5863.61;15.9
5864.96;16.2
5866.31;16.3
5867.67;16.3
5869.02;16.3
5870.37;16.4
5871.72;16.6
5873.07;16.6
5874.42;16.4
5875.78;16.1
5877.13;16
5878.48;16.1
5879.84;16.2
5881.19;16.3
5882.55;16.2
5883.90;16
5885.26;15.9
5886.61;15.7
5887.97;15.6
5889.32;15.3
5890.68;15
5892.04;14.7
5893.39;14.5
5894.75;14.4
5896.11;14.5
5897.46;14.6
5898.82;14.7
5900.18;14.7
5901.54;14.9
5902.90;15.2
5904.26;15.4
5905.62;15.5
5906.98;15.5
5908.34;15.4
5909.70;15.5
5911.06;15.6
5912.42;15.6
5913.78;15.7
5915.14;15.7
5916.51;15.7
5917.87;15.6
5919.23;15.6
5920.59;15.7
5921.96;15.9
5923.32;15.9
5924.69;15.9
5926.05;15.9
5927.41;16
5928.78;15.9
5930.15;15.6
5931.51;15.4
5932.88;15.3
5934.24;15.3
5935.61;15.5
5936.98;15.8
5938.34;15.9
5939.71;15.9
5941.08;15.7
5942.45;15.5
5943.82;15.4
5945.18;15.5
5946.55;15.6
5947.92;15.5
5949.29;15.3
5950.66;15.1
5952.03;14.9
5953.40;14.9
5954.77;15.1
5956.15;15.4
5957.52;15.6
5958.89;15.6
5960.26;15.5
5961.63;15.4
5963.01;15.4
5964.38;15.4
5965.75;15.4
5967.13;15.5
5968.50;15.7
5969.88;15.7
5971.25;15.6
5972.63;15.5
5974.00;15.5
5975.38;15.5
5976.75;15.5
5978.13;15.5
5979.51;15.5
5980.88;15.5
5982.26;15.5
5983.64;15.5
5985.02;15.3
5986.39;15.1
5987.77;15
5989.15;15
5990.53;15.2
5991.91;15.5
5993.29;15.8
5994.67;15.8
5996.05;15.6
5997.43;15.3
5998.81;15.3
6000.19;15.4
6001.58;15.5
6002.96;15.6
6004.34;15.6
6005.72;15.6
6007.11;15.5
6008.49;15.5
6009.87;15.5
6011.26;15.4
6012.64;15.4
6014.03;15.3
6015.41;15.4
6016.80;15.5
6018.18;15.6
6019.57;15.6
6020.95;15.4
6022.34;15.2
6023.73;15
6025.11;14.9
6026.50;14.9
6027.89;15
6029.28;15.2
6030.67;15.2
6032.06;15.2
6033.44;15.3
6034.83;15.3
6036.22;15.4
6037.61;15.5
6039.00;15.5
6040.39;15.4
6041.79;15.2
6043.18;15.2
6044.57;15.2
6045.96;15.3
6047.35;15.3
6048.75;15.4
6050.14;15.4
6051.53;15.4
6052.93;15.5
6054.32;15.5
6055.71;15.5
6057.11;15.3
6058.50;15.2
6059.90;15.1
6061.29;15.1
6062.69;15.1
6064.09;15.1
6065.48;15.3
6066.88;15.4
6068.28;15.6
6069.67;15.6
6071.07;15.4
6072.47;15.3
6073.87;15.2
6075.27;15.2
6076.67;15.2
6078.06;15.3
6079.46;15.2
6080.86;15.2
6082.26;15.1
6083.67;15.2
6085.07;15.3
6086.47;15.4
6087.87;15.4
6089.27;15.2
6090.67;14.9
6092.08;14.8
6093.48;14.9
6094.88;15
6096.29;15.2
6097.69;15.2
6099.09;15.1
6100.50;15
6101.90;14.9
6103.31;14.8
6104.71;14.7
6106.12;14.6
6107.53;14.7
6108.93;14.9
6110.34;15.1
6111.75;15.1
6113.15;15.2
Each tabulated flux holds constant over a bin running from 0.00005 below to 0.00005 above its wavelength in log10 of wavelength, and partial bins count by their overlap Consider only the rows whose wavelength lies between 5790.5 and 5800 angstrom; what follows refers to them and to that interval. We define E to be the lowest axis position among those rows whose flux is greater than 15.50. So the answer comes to 5791.16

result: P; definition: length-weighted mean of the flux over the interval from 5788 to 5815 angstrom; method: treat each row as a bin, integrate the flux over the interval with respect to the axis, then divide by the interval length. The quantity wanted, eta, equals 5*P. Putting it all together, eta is 79.1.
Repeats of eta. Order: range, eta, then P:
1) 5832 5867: 79.1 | 15.8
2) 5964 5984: 77.6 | 15.5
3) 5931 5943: 77.9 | 15.6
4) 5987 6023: 77.2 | 15.4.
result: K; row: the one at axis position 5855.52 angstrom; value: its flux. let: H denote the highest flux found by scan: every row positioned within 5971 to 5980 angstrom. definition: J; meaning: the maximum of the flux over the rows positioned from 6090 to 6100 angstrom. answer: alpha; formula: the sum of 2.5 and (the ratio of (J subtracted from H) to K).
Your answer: 2.52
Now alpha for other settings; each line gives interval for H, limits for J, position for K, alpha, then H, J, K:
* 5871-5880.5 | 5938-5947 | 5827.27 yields 2.54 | 16.6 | 15.9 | 16.1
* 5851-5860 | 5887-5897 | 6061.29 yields 2.53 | 16.1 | 15.6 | 15.1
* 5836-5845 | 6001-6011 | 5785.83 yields 2.53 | 16.1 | 15.6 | 15.8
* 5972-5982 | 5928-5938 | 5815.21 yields 2.47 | 15.5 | 15.9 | 15.6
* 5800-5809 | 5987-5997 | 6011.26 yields 2.54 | 16.4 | 15.8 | 15.4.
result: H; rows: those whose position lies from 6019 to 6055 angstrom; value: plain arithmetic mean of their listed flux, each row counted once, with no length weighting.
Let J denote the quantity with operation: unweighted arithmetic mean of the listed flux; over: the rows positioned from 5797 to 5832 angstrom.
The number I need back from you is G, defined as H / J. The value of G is 0.97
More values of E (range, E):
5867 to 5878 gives 5867.67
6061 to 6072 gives 6068.28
